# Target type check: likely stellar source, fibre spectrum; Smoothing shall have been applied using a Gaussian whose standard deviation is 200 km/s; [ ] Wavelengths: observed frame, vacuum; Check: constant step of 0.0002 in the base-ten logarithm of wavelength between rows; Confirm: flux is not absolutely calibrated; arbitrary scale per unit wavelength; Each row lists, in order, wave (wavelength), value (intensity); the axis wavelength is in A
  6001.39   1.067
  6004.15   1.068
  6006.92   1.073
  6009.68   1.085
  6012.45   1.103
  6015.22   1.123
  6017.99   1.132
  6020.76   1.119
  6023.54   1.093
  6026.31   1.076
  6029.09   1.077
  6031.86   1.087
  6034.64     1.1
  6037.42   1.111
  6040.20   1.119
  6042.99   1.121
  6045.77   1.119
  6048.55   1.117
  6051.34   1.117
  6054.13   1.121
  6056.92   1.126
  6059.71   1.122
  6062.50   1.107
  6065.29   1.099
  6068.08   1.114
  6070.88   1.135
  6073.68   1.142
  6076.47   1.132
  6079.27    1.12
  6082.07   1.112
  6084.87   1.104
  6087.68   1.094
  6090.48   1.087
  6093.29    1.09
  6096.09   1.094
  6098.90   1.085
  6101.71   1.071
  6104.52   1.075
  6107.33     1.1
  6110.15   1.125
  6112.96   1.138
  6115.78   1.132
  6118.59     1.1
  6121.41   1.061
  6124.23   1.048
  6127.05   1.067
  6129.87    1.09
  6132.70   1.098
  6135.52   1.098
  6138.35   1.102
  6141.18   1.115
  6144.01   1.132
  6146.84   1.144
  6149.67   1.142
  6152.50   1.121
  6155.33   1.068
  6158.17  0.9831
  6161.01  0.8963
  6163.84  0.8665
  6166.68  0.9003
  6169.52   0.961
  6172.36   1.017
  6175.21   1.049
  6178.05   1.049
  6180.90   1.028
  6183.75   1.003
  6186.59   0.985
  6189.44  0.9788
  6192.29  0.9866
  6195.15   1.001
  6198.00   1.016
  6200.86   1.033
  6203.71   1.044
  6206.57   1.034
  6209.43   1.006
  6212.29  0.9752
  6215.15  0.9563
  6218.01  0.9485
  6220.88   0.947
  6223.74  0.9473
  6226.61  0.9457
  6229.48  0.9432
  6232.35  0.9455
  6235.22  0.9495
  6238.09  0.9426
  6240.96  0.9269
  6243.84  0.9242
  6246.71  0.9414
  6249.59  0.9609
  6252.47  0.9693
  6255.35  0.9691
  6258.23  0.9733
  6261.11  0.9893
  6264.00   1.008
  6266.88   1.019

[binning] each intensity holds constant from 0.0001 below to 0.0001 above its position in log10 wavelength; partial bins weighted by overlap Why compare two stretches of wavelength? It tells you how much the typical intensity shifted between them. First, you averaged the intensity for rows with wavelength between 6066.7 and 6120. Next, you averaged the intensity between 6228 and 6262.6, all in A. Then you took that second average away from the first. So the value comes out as 0.155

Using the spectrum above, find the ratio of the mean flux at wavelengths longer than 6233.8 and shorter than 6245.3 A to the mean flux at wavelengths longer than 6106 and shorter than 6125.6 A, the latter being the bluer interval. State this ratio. 0.85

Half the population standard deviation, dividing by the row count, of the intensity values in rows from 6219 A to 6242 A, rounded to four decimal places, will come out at 0.0033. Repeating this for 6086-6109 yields 0.0046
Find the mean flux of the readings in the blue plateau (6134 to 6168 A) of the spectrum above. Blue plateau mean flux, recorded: 1.05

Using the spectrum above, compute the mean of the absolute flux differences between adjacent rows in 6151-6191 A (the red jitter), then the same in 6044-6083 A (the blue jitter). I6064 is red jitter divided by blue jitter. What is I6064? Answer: 4.6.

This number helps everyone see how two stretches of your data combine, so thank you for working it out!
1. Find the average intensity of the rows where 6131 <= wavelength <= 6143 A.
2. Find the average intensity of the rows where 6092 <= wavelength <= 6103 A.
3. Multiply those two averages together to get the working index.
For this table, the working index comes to 1.197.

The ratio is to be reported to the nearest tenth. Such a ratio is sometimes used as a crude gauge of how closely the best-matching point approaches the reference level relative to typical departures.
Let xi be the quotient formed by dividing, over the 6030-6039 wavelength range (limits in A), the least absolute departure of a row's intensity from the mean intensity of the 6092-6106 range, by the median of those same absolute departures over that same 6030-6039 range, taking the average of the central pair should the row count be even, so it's 0.2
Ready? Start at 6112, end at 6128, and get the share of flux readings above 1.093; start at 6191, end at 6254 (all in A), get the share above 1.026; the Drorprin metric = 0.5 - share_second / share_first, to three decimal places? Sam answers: 0.227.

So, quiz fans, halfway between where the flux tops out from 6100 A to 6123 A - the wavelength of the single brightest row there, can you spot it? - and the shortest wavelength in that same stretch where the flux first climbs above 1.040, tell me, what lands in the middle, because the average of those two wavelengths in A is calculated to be 6107.3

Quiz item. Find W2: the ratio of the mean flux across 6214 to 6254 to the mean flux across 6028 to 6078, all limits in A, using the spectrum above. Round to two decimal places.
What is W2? 0.85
